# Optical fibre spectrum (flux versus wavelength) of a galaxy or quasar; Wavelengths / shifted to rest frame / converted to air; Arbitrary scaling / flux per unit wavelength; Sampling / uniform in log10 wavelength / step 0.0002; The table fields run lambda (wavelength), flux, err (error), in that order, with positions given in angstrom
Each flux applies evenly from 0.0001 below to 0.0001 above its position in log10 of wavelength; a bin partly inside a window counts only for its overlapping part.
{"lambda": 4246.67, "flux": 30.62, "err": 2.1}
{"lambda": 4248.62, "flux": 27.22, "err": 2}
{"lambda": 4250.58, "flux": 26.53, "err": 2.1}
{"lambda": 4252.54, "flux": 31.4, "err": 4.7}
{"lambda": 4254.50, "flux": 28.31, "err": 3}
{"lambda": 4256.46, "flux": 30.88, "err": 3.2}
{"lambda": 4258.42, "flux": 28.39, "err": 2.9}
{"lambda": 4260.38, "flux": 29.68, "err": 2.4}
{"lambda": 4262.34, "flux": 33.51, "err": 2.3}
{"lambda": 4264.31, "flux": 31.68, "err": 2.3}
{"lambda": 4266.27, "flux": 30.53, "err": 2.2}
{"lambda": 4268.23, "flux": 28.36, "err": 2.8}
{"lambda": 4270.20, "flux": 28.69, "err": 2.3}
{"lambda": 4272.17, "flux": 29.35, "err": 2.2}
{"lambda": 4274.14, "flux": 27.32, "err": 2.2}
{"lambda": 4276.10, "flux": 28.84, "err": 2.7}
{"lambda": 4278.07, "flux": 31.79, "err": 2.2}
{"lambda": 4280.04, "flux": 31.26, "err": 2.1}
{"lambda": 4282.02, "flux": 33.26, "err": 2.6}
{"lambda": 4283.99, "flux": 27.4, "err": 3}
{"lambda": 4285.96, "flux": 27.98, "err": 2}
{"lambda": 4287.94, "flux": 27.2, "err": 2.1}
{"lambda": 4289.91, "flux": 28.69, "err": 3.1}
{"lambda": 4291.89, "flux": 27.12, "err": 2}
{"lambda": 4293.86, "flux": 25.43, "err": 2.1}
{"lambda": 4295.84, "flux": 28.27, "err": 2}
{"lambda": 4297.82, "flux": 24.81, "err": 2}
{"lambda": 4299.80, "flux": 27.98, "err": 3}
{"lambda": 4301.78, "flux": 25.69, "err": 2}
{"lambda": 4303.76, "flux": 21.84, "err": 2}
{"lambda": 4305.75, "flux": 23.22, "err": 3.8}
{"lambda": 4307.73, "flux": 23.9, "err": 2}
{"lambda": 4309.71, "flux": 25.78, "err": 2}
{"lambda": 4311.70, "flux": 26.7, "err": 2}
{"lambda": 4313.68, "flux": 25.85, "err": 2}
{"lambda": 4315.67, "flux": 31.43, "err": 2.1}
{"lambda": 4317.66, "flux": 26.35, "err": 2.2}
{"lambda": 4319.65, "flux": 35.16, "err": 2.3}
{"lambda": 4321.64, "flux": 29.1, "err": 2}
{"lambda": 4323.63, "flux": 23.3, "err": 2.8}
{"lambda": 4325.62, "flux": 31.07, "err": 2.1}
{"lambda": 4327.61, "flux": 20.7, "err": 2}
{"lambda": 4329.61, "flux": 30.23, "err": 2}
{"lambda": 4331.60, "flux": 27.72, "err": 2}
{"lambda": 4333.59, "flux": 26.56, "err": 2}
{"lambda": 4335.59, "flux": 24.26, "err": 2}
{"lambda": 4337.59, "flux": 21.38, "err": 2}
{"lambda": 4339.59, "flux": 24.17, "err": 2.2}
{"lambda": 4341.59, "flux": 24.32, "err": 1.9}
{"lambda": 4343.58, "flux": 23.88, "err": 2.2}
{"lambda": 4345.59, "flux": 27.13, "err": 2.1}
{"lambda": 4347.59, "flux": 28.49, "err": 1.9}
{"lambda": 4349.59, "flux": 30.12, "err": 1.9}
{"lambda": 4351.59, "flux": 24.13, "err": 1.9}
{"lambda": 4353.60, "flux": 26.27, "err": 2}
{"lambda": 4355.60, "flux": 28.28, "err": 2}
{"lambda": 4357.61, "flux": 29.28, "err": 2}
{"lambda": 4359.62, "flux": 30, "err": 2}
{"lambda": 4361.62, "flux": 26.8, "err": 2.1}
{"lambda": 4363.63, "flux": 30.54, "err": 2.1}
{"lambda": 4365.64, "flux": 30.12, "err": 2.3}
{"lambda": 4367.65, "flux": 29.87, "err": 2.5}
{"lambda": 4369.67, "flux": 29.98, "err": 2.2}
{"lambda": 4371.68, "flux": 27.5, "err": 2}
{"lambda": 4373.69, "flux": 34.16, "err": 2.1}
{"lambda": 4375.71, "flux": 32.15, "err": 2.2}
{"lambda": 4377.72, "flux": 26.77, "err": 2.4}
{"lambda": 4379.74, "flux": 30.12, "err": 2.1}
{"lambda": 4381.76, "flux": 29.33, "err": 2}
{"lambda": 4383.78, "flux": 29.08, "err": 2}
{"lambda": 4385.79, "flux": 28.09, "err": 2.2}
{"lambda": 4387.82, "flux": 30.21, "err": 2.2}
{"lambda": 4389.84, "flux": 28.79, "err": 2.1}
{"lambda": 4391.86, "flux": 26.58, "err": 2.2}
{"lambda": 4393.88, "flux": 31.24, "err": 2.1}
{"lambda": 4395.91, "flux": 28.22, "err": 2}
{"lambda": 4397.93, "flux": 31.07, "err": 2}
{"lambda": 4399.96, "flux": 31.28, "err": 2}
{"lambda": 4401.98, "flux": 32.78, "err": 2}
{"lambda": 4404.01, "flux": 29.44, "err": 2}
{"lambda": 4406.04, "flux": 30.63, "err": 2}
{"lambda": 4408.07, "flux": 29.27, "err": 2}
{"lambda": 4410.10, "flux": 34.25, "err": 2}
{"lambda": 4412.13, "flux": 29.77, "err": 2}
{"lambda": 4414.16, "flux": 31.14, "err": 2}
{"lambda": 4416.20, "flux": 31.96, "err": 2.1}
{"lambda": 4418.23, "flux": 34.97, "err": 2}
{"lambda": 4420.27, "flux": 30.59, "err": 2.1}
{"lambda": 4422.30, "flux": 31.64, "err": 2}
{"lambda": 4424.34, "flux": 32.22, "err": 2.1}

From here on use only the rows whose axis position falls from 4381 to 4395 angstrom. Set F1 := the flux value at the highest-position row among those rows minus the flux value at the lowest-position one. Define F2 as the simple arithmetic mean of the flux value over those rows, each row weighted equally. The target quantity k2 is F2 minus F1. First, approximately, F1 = 1.9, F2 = 29.0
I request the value 27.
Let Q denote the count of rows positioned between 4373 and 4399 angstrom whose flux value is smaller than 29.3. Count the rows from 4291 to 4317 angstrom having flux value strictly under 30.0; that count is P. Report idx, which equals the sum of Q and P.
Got 18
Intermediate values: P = 12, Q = 6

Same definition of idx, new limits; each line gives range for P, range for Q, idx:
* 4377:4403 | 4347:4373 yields 14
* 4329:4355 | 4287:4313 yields 24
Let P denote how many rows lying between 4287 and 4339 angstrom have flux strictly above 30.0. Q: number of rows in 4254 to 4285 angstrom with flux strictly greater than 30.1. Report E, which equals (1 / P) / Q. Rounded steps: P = 4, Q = 7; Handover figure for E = 0.036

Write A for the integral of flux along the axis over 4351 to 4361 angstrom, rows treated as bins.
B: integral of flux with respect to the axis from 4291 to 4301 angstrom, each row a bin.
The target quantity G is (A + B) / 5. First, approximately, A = 277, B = 267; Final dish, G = 109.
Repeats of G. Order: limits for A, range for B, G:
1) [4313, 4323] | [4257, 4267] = 120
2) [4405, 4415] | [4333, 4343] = 110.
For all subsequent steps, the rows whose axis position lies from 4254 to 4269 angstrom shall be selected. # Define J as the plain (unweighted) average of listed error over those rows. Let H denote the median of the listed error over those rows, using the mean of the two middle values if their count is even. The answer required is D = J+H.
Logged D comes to 5.24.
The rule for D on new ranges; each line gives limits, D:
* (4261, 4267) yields 4.57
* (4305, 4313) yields 4.45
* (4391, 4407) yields 4.04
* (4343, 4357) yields 4.00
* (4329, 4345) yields 4.04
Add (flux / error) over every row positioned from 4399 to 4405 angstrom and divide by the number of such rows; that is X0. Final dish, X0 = 16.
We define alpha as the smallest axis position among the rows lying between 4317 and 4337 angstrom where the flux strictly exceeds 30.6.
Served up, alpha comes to 4319.65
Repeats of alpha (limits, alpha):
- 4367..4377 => 4373.69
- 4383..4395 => 4393.88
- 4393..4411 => 4393.88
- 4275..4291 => 4278.07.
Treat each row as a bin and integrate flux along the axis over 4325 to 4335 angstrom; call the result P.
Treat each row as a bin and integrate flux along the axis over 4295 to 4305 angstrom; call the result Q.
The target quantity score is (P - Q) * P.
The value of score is 3763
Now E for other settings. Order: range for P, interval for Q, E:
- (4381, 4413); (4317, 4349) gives 0.048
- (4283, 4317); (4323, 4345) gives 0.500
